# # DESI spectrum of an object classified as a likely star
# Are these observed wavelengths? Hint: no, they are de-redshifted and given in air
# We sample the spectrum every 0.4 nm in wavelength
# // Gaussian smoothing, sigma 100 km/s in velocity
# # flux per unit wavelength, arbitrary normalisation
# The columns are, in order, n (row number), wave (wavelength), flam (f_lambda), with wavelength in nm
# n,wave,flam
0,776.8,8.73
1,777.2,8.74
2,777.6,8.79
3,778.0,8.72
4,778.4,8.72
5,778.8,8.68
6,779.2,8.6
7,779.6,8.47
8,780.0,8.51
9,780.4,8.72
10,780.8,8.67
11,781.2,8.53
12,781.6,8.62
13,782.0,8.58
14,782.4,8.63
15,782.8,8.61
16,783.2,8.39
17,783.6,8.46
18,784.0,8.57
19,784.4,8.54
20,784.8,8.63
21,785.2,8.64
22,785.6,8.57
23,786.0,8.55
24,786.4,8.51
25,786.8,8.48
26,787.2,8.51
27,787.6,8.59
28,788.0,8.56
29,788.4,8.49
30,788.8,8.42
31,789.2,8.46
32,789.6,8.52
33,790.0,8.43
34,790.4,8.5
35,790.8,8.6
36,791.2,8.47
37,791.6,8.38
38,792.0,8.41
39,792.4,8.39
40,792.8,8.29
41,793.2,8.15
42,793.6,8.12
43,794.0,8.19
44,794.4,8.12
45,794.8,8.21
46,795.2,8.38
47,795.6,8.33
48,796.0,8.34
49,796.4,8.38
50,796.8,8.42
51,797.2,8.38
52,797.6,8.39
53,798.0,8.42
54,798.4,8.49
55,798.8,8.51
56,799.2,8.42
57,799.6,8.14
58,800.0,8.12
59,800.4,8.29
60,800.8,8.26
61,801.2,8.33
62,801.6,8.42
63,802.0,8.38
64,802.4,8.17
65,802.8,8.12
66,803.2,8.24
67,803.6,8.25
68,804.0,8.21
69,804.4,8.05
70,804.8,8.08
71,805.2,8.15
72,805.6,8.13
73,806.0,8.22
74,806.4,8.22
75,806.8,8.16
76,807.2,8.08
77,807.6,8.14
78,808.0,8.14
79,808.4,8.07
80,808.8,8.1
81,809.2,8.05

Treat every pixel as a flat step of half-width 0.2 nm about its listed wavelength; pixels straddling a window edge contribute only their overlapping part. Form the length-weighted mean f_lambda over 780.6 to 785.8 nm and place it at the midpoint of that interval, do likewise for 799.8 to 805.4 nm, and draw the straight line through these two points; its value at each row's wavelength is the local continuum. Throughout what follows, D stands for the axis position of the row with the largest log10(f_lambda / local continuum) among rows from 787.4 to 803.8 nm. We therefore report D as 798.8 nm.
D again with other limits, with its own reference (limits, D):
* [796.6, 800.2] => 798.8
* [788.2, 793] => 790.8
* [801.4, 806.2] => 801.6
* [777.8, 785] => 780.4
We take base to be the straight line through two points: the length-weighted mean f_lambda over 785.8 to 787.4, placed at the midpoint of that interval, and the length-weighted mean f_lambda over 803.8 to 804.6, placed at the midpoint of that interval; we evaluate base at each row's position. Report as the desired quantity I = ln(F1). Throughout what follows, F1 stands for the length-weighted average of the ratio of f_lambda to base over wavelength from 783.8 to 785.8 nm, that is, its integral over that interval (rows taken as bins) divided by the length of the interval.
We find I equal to 0.004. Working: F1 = 1.00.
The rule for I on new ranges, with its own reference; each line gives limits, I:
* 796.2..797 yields 0.013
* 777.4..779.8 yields -0.003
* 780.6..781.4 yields -0.004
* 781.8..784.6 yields -0.005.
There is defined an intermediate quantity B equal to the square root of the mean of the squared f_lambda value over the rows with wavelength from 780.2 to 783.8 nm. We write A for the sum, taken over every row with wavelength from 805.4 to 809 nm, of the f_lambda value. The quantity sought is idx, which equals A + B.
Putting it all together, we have 81.8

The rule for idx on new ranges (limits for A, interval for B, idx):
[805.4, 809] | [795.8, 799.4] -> 81.7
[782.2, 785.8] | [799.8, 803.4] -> 85.3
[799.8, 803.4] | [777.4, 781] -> 83.0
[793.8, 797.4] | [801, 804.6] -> 83.0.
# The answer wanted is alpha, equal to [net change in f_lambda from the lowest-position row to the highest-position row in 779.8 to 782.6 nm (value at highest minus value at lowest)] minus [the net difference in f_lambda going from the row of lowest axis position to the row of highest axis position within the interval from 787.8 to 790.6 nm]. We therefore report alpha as 0.18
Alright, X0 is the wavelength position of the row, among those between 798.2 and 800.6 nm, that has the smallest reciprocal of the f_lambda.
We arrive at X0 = 798.8 nm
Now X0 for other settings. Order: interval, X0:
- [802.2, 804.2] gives 803.6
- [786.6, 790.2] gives 787.6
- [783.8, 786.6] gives 785.2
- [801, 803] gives 801.6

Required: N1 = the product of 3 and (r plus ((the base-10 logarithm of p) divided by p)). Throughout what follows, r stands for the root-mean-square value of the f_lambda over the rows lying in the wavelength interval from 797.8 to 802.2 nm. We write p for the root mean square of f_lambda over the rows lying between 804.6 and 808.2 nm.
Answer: 25.4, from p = 8.1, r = 8.3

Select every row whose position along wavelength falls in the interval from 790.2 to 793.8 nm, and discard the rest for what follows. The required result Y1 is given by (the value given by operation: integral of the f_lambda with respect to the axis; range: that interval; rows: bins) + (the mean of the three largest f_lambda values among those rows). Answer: 38.6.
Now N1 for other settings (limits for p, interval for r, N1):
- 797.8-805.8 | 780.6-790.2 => 26.0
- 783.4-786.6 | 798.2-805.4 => 25.1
